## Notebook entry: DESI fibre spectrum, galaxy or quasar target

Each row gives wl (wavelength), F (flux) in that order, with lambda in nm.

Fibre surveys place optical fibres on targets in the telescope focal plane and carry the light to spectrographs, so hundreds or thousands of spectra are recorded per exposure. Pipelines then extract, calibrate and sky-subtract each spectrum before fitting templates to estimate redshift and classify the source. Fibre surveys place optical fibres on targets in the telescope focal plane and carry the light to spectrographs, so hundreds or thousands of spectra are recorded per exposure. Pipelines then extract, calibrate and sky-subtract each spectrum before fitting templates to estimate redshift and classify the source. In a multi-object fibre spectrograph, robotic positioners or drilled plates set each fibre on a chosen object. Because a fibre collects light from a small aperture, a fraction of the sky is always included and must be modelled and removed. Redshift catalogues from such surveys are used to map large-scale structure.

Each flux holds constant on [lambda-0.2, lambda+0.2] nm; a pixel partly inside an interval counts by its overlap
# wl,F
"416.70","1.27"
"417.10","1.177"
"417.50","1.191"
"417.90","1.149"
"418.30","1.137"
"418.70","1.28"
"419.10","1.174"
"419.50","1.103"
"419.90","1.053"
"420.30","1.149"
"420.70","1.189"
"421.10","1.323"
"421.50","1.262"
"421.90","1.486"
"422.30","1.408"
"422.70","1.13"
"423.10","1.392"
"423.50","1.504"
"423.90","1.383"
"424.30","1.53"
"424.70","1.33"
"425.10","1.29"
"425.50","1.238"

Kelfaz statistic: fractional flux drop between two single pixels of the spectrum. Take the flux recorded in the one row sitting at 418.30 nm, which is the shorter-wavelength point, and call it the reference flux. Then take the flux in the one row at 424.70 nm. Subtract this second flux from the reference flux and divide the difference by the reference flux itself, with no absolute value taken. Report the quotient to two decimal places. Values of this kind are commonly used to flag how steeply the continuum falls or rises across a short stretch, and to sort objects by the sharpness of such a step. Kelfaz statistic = -0.17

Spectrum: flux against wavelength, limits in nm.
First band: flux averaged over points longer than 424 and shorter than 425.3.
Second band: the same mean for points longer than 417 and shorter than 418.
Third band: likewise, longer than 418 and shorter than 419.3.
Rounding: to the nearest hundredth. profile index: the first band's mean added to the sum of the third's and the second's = 3.75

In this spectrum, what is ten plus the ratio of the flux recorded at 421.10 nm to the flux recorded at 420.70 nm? 11.1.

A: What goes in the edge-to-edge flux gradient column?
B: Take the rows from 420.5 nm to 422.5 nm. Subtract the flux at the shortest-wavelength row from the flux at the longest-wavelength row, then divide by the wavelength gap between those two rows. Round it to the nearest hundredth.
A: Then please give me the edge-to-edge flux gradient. 0.14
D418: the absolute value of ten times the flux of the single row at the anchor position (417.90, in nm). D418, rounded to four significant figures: 11.49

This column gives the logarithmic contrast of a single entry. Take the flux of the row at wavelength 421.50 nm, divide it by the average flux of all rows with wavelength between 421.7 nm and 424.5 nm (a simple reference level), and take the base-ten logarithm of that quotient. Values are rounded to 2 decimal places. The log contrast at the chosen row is -0.05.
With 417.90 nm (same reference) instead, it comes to -0.09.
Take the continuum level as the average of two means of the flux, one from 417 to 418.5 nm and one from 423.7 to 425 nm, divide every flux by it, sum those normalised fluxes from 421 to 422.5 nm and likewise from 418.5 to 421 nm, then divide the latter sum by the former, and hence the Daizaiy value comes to 1.3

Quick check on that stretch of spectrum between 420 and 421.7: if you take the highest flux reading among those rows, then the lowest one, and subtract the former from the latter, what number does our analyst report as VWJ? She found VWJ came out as -0.17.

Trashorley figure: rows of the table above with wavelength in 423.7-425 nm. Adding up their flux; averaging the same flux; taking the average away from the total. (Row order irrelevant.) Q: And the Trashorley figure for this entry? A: 2.8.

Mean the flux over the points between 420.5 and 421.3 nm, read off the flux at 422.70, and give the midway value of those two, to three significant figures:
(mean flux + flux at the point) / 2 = 1.19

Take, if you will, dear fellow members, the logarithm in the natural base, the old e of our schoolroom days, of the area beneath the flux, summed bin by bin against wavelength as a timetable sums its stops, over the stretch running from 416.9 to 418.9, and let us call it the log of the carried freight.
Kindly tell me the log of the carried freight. 0.86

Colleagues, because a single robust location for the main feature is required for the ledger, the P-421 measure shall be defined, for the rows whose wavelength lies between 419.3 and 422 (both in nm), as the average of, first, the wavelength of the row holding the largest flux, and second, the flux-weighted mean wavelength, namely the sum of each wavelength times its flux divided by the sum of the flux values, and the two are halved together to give 421.34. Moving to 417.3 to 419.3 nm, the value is 418.50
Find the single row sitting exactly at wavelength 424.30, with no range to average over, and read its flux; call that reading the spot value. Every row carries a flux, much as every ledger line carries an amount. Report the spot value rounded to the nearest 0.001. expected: 1.530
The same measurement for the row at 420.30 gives 1.149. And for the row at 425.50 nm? 1.238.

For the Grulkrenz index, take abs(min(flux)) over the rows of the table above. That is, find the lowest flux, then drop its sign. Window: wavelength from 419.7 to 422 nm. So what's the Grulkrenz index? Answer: 1.05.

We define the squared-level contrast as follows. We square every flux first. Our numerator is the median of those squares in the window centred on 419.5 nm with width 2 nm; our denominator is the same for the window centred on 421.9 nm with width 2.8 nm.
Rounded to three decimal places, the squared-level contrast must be 0.754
